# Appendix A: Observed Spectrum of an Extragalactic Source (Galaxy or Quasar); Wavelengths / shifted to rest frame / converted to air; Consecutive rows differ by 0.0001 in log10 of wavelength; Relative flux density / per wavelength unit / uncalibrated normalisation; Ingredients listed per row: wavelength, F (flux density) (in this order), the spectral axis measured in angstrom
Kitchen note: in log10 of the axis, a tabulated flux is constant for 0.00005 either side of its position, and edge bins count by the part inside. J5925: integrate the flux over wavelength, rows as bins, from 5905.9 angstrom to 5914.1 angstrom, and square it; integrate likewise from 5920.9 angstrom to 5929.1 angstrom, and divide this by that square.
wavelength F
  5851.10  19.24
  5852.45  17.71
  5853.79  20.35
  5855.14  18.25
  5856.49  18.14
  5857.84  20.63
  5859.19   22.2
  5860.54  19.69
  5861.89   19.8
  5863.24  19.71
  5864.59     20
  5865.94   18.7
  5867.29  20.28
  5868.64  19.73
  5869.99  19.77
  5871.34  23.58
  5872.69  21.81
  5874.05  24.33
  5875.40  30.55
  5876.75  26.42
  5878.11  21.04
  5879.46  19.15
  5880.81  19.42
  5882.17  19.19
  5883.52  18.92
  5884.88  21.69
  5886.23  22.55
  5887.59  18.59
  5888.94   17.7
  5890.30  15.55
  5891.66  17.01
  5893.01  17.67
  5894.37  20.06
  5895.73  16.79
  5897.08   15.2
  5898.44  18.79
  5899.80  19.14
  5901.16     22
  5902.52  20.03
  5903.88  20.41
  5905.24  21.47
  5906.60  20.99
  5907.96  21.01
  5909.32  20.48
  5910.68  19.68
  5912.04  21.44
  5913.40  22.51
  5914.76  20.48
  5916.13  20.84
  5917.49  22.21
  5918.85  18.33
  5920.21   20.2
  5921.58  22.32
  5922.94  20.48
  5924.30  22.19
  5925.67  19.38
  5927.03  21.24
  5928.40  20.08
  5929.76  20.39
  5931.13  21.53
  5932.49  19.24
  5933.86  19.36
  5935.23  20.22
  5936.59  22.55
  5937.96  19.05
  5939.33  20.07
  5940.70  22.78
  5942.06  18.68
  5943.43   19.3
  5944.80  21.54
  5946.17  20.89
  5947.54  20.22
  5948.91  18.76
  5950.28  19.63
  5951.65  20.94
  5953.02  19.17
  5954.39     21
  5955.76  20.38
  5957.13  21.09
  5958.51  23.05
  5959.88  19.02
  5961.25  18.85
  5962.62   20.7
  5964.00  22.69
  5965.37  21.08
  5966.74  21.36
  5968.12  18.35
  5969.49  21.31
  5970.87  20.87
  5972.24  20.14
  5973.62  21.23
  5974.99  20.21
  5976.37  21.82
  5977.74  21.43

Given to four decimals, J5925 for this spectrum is 0.0058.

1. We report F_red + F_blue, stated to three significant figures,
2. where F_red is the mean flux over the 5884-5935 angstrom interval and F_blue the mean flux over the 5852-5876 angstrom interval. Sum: 40.8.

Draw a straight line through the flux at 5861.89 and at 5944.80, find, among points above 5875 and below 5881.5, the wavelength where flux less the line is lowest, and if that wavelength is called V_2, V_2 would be 5879.46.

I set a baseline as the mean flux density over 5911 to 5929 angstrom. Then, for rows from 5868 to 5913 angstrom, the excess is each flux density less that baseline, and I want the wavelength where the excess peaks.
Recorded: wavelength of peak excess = 5875.40 angstrom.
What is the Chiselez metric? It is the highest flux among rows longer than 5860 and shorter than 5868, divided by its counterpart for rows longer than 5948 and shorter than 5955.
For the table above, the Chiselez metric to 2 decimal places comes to 0.97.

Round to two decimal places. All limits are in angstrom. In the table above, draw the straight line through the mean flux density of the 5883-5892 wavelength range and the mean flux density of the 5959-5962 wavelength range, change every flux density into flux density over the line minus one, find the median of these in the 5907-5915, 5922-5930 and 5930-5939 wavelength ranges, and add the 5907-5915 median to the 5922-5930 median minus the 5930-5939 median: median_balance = 0.13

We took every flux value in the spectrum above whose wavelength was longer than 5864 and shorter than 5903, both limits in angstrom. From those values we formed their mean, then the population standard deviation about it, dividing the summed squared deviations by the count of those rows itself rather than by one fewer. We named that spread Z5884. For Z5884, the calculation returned 3.12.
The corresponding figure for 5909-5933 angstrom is 1.14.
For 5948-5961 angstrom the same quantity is 1.28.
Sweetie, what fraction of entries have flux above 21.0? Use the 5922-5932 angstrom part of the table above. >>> 0.43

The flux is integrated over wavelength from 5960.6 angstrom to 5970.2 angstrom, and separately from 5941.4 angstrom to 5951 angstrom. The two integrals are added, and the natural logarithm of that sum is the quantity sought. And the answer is 5.96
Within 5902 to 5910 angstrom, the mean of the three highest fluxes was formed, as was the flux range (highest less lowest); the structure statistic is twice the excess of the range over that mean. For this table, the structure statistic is -39.4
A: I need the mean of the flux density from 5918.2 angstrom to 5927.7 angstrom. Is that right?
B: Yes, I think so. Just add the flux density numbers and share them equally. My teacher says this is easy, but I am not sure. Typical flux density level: 20.6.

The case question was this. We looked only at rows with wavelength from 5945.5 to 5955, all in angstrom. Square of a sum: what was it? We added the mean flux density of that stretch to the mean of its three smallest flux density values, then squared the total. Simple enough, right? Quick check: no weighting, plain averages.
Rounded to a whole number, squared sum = 1542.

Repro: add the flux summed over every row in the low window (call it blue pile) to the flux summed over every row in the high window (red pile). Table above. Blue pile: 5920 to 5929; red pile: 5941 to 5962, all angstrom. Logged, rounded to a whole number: 448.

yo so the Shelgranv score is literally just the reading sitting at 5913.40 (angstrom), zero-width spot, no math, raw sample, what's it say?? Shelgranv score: 22.51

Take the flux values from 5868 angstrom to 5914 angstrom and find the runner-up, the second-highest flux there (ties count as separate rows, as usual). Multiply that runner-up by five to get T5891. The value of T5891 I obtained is 132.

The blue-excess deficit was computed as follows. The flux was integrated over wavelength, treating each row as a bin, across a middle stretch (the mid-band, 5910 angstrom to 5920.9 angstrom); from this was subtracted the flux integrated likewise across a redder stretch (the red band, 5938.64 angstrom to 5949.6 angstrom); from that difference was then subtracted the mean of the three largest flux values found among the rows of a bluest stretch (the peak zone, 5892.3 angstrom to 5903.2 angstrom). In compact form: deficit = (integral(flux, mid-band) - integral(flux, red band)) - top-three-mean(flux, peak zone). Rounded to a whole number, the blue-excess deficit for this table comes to -17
